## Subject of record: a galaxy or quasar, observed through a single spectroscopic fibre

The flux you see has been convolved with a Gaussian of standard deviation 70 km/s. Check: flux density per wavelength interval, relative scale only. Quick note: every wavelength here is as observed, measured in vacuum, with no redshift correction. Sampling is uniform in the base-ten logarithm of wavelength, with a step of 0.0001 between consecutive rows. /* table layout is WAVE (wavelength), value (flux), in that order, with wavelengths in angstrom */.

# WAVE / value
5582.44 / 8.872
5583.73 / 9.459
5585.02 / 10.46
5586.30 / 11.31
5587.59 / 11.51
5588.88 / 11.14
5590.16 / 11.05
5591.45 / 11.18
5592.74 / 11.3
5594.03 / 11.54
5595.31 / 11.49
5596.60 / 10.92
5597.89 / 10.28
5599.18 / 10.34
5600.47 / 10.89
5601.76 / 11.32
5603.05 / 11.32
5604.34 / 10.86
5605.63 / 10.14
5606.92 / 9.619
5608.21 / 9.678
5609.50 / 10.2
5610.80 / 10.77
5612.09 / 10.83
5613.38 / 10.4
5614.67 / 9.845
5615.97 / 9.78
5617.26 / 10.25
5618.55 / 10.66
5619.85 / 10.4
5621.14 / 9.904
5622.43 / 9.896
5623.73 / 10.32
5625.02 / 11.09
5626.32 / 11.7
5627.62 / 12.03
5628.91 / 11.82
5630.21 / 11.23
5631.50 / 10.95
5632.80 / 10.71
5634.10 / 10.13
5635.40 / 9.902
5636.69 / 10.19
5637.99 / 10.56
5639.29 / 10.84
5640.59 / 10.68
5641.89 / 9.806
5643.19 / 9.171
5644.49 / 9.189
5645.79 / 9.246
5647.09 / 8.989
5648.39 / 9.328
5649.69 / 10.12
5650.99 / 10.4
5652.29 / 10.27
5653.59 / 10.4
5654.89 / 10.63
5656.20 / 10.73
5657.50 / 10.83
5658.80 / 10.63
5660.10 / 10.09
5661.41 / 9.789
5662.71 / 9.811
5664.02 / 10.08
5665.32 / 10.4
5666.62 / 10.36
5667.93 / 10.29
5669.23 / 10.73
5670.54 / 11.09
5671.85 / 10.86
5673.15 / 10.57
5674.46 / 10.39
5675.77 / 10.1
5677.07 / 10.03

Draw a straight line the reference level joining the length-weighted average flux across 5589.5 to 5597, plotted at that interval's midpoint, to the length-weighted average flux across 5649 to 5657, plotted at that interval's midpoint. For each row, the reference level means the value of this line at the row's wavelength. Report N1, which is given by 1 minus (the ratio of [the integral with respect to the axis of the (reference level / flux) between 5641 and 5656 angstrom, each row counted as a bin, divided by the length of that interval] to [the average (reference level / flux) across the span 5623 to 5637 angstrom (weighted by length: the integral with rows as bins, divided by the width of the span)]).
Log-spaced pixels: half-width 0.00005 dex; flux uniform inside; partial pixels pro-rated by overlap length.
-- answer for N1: -0.086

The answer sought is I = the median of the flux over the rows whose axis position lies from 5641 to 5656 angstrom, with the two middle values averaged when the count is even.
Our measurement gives 9.8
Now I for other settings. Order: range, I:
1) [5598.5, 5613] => 10.8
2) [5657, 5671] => 10.4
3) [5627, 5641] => 10.7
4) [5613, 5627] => 10.3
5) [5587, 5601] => 11.1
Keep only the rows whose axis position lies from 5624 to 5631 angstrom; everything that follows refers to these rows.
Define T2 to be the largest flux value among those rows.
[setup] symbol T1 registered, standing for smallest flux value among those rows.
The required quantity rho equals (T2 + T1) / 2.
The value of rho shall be 11.6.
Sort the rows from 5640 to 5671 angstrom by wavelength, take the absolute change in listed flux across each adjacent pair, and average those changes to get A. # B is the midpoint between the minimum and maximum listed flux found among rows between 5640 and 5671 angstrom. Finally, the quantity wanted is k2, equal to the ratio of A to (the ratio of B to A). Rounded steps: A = 0.283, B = 10.0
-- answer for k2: 0.0080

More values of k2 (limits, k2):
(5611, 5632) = 0.0142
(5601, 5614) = 0.0132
